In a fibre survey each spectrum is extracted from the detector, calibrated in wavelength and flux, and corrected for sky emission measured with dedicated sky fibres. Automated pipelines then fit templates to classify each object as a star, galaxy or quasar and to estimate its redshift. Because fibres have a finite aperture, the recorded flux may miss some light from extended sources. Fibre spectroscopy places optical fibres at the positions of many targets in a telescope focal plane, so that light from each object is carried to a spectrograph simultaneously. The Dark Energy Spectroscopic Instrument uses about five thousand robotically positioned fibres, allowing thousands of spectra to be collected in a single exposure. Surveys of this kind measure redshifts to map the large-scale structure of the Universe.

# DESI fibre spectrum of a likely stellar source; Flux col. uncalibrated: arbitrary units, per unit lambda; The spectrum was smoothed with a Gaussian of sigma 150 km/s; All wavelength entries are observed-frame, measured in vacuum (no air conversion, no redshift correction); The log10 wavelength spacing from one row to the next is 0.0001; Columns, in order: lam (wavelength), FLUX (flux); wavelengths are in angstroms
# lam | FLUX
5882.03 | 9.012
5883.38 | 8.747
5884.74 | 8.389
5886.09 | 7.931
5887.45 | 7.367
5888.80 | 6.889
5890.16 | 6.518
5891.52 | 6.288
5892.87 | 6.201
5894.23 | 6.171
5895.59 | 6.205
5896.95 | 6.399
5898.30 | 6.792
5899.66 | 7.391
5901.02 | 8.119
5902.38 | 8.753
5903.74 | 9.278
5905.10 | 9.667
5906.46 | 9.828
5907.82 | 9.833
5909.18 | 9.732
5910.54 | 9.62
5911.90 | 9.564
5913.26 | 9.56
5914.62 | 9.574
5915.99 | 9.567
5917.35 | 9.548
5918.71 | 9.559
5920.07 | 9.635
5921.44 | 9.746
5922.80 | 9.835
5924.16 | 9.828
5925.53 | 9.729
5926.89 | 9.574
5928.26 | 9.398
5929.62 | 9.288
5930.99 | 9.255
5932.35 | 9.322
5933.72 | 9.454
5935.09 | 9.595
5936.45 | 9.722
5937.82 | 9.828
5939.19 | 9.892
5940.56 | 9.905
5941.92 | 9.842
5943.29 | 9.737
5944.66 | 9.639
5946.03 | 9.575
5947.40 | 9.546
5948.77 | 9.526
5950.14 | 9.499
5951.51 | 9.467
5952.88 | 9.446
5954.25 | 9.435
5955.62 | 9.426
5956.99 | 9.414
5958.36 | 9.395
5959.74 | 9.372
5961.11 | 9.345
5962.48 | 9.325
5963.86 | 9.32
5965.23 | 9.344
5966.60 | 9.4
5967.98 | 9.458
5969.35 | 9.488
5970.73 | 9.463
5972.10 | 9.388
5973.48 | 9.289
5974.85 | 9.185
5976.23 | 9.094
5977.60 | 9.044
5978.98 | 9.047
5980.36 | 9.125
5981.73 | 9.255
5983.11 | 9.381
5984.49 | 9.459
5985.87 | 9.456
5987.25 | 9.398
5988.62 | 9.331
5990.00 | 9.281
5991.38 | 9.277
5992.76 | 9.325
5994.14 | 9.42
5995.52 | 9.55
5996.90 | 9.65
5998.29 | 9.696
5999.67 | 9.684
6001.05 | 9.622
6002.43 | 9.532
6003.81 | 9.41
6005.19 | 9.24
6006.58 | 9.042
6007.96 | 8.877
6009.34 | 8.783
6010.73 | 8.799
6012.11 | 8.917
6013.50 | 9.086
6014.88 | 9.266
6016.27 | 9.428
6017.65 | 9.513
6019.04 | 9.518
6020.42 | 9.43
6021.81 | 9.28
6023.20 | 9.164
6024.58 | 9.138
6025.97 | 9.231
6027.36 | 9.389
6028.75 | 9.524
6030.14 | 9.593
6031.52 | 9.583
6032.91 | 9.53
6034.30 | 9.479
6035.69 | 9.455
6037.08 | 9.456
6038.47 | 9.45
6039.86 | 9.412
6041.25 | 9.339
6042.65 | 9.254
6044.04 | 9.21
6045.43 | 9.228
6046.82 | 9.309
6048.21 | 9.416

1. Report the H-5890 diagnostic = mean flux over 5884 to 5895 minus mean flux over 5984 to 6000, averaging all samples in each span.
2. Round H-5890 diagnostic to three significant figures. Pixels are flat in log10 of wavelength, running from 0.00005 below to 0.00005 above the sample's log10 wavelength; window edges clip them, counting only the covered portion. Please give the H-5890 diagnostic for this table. -2.49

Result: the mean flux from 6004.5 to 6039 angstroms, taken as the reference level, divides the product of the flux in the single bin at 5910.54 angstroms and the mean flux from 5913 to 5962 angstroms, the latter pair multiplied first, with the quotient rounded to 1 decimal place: 9.9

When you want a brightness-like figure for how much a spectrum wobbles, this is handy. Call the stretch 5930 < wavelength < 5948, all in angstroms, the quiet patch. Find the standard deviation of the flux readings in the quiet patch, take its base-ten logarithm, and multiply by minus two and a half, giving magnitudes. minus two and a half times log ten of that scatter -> 1.7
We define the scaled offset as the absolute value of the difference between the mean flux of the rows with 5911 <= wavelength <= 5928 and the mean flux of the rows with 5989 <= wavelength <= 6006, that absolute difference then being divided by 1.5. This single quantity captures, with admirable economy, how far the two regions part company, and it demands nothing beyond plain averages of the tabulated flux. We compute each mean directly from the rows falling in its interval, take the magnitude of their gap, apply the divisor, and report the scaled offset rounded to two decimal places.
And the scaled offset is 0.11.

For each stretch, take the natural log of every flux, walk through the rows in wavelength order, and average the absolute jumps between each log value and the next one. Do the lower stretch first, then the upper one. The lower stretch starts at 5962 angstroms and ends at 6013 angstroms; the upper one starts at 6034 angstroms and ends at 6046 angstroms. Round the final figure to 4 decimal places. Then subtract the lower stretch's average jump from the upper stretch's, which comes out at -0.0042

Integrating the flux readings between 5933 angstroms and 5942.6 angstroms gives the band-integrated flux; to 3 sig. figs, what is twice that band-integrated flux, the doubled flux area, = 187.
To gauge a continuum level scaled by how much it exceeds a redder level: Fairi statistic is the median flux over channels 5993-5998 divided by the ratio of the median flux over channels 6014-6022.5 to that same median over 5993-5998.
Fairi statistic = 9.7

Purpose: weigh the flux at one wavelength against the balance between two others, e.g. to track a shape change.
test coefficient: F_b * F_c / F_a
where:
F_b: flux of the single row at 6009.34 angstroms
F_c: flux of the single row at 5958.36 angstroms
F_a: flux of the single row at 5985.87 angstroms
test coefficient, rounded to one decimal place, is 8.7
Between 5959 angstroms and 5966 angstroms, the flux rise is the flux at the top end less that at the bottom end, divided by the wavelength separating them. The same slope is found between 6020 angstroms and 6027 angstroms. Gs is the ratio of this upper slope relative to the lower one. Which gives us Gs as 7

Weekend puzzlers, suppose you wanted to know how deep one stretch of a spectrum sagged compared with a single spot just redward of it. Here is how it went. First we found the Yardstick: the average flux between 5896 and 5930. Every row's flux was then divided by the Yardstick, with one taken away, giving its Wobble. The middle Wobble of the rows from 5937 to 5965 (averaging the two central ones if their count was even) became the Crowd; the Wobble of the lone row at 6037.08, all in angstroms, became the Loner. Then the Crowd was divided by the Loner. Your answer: 1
